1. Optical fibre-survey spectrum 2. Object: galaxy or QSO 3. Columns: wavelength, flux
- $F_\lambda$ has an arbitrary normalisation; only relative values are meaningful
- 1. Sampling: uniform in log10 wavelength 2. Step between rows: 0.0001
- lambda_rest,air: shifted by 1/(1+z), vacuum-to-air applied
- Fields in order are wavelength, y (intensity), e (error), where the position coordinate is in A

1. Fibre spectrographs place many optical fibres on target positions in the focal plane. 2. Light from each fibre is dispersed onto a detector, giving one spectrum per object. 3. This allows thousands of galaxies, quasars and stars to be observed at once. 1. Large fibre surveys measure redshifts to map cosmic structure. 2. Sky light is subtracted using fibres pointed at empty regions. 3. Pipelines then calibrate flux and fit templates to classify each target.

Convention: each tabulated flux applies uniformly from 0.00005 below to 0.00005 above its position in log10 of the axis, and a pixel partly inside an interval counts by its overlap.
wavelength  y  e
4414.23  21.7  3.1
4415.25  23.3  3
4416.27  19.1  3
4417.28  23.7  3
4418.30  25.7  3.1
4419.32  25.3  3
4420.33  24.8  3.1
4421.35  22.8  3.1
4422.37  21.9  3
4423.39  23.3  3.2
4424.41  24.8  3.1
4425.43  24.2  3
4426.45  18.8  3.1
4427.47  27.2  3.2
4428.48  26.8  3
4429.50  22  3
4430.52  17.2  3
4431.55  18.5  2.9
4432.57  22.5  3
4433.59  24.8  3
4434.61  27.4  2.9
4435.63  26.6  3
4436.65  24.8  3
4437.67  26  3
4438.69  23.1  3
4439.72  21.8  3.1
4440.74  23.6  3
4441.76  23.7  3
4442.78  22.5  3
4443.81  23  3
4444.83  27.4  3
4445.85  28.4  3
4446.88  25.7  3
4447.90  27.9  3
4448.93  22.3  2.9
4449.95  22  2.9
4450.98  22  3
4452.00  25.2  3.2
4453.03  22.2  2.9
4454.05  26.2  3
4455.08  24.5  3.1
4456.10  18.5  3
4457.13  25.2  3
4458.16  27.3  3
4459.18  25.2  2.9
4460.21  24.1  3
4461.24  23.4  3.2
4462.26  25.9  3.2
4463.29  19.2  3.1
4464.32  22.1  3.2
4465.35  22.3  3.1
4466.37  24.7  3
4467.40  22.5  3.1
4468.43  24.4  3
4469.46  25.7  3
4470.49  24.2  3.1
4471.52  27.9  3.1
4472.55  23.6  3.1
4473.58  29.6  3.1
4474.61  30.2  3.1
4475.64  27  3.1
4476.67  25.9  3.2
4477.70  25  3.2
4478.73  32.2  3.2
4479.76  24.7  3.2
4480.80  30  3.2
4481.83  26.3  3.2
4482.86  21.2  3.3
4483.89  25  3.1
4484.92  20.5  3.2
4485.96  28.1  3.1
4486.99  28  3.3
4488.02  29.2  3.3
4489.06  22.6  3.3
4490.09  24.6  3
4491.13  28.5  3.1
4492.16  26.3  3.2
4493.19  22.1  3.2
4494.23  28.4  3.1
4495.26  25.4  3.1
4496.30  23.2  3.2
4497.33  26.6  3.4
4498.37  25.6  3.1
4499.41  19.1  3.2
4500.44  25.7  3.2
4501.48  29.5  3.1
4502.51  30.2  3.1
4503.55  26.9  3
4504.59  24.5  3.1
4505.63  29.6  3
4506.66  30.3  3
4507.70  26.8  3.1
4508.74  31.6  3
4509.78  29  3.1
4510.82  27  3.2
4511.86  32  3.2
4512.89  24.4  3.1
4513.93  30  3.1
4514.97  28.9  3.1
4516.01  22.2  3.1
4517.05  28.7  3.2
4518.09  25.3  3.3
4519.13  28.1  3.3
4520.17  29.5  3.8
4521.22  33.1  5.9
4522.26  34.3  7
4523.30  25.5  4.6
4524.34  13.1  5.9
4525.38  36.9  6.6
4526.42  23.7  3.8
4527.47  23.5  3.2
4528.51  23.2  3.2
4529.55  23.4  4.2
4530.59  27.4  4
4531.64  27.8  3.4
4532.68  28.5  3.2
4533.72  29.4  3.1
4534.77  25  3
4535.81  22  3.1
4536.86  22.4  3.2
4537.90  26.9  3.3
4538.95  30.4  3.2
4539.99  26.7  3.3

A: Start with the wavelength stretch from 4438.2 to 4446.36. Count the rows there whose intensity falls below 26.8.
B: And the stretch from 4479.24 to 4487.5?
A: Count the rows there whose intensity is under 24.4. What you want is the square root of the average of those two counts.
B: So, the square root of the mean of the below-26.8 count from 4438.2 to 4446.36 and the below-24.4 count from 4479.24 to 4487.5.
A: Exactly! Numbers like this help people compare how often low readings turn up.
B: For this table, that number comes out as 2.00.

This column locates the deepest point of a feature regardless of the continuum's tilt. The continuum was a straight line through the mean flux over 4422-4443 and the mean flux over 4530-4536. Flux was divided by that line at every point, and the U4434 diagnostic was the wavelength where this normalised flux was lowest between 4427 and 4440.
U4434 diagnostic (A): 4430.52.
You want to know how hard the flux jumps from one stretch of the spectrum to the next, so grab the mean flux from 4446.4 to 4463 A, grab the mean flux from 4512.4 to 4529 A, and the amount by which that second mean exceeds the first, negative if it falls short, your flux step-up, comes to 2.7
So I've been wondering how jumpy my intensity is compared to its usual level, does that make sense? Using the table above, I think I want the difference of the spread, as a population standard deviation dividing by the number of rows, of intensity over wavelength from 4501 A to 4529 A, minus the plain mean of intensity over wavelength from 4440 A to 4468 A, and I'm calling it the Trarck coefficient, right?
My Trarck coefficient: -19.4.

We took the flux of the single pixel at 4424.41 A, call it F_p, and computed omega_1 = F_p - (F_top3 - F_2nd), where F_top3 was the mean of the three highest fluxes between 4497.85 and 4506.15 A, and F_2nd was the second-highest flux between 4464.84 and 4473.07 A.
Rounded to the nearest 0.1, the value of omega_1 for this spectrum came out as 20.7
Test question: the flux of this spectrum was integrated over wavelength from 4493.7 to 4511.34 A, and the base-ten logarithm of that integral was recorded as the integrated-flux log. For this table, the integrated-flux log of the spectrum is 2.68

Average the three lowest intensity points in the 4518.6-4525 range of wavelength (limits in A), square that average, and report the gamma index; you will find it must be 494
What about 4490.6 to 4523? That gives 447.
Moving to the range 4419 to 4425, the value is 514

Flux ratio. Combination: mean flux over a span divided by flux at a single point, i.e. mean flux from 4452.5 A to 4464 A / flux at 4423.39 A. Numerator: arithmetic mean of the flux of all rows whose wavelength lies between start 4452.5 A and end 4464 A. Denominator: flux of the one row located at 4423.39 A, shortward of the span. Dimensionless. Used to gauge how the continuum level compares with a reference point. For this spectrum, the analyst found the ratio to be 1.02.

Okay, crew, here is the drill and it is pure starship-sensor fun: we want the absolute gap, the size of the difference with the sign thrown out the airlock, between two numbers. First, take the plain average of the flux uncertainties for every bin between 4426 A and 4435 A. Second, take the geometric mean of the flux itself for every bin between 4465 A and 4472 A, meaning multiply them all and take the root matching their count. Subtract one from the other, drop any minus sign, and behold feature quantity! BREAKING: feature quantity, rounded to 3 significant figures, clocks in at 21.5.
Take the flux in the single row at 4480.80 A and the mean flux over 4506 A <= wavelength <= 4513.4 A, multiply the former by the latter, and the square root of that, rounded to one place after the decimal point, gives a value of 29.4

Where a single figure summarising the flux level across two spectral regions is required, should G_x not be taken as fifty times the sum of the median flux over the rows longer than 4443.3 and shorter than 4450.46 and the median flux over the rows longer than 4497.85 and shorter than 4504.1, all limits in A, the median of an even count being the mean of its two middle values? 2600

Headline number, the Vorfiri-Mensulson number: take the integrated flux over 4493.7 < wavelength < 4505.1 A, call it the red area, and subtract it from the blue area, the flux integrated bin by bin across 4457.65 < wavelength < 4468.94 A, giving -27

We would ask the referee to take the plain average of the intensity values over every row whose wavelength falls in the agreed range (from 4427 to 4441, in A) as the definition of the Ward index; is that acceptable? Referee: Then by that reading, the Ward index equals 23.7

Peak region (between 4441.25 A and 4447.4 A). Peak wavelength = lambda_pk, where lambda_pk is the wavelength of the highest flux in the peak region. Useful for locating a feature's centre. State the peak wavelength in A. 4445.85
